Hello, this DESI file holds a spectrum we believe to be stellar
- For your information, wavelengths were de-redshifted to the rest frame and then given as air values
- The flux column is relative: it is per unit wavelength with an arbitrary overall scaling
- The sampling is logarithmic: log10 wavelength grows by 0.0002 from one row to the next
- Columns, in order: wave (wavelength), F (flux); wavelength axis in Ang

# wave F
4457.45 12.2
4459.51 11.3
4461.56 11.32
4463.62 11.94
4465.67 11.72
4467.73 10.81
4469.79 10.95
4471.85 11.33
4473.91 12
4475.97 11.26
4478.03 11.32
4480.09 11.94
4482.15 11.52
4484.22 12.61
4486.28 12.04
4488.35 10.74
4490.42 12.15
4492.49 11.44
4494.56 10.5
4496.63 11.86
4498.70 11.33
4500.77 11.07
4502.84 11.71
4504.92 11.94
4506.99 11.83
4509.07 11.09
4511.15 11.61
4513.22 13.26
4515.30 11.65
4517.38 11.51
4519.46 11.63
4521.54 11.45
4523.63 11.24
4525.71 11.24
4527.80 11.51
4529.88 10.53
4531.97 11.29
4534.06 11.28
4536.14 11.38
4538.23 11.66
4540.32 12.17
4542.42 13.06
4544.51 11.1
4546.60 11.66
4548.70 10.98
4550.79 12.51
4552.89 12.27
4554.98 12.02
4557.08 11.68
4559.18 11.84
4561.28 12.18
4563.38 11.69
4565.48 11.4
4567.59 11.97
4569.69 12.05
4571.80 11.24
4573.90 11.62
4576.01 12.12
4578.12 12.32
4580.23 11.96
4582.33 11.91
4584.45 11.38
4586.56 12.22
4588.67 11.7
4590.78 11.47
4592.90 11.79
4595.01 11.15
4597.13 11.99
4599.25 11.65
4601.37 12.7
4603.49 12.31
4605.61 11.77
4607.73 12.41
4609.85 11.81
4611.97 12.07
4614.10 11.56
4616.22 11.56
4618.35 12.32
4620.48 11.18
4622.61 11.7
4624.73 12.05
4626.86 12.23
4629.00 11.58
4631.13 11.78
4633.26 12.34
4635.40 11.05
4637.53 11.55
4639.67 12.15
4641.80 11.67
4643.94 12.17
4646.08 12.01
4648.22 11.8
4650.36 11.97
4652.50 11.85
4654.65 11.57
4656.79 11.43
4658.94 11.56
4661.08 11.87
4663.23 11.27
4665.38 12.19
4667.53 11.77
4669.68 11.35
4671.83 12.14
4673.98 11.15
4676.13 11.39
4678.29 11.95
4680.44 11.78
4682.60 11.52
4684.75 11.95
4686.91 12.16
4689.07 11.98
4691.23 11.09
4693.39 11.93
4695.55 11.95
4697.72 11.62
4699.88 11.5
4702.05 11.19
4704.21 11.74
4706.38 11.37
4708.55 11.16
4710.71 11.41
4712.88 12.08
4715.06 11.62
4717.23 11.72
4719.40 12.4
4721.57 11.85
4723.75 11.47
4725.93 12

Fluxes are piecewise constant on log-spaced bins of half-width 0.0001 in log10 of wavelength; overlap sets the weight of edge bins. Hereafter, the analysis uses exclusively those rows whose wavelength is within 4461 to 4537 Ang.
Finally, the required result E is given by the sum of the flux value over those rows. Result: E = 426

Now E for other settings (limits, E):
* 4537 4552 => 83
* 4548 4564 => 95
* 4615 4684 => 376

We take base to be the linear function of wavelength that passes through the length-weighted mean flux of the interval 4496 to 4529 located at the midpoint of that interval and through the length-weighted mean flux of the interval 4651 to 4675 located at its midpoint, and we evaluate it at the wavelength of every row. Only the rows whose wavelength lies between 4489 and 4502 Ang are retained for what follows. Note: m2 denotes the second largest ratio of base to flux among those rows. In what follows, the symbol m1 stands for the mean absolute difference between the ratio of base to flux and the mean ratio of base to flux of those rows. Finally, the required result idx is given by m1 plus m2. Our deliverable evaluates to 1.09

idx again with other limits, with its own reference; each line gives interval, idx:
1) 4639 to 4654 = 1.00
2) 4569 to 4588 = 1.05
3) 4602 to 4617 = 1.03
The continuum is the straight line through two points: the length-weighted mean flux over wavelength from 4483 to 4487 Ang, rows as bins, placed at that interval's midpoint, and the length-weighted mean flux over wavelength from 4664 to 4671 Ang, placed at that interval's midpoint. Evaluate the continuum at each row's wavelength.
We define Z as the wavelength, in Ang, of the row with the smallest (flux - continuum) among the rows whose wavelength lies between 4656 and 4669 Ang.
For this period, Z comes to 4663.23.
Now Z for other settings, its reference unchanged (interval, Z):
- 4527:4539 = 4529.88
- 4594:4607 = 4595.01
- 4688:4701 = 4691.23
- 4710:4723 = 4710.71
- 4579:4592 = 4584.45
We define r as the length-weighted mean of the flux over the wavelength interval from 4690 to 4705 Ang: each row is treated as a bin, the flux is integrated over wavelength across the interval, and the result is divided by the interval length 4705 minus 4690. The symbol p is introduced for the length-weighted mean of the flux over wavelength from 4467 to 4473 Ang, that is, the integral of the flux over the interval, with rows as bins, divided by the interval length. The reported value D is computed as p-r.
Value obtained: -0.5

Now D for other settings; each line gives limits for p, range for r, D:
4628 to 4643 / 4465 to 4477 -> 0.4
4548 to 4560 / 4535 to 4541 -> 0.2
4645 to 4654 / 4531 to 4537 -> 0.6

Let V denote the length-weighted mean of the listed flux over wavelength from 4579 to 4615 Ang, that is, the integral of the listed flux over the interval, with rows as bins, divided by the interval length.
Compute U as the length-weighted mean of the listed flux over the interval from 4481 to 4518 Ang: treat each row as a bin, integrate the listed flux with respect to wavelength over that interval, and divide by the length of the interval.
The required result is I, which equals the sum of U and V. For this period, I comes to 23.5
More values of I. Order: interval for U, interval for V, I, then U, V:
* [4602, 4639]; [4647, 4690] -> 23.6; 11.9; 11.7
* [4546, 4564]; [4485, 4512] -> 23.4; 11.9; 11.5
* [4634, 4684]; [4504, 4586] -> 23.4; 11.7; 11.7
